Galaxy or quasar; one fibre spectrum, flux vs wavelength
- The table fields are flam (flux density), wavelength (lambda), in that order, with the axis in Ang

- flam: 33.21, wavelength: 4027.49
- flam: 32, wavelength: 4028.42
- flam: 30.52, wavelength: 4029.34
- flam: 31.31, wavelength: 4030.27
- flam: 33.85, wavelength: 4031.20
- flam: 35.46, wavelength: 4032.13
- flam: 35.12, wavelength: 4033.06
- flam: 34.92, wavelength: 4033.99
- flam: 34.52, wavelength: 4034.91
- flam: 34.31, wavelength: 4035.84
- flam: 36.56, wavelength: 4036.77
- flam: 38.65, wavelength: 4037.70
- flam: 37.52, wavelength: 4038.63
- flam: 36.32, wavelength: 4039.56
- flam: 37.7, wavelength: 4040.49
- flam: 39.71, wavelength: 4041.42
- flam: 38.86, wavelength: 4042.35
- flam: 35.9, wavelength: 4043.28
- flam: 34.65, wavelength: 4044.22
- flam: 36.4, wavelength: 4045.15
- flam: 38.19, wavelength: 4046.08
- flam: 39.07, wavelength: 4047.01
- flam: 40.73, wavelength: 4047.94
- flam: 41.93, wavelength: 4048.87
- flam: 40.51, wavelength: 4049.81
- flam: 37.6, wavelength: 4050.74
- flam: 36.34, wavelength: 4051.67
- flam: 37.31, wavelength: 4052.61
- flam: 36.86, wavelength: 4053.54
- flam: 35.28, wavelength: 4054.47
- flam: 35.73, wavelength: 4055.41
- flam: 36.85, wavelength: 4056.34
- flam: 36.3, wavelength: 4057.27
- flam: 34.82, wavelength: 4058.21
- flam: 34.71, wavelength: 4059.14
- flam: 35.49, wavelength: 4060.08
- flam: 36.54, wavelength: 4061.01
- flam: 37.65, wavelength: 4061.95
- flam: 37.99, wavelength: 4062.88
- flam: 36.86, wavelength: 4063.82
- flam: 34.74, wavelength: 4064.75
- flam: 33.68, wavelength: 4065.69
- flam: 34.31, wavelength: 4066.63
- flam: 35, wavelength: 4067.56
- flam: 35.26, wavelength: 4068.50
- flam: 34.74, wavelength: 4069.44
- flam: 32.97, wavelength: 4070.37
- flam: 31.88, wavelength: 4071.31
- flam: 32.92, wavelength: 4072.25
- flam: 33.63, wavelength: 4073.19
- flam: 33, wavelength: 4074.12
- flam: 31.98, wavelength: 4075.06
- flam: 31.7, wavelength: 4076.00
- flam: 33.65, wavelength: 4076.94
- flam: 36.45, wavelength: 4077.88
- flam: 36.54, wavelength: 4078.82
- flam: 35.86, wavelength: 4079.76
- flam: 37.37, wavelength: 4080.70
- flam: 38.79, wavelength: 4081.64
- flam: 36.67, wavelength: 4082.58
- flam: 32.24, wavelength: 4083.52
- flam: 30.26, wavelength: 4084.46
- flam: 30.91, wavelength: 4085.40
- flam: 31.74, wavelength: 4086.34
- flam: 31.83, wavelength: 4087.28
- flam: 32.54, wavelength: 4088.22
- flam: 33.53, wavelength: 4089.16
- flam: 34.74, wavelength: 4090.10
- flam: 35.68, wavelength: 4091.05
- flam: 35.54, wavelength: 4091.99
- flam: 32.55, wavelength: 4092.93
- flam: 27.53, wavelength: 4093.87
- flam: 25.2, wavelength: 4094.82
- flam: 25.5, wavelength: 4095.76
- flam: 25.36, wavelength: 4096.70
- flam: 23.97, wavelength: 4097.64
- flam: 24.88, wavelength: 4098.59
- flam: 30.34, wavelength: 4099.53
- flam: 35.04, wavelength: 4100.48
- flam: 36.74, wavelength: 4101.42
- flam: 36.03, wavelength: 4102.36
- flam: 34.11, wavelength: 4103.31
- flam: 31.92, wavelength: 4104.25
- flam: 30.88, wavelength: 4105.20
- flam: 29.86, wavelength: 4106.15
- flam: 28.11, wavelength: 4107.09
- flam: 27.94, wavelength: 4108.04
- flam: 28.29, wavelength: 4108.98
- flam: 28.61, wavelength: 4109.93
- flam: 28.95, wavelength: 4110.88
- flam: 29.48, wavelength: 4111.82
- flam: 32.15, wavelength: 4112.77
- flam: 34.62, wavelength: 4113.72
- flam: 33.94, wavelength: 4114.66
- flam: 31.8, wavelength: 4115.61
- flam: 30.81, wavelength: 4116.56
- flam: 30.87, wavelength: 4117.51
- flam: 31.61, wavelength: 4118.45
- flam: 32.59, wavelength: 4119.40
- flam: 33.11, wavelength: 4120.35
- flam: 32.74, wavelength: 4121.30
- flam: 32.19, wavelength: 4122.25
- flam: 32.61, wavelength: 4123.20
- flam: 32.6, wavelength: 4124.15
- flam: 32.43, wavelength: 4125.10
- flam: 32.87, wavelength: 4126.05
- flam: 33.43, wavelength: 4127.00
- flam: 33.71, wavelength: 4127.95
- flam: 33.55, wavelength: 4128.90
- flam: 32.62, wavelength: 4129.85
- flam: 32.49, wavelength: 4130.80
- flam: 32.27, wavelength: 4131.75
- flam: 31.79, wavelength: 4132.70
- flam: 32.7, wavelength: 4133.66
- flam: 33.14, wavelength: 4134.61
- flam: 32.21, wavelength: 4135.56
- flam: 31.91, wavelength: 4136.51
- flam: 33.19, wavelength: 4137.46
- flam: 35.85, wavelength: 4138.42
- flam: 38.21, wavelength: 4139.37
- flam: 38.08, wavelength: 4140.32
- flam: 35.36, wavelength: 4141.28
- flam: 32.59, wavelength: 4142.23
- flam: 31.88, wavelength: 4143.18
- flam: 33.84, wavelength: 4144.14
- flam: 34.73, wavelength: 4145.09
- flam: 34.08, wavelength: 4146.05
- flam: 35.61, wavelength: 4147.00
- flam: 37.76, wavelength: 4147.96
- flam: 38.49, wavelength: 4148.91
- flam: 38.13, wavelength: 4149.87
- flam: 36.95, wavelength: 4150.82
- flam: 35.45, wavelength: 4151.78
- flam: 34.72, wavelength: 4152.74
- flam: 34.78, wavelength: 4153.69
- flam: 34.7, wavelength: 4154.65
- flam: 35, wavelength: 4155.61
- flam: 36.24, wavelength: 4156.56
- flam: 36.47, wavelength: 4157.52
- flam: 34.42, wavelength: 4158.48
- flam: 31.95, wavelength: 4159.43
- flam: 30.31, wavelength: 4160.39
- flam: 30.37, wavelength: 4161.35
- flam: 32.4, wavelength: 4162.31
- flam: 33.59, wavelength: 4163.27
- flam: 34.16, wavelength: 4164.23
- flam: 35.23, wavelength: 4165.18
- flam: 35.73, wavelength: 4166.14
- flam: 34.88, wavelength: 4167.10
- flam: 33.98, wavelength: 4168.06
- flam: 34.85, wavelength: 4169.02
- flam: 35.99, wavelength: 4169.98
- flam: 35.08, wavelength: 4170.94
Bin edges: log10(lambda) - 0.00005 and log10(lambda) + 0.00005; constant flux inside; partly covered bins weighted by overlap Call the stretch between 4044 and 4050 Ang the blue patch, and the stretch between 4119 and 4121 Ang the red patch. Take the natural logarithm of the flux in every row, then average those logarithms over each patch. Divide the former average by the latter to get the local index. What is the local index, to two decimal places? 1.05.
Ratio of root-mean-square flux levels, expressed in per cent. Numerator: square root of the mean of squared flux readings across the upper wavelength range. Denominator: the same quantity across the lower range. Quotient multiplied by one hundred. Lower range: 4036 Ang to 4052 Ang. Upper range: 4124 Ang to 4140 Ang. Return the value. 87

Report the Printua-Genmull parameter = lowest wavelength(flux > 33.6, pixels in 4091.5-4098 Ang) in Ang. 4091.99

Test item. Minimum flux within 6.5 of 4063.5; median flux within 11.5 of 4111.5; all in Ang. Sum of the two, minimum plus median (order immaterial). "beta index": 65.5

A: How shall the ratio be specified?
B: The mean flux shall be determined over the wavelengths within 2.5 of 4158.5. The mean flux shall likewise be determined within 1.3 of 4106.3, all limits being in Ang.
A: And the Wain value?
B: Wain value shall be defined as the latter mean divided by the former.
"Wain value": 0.87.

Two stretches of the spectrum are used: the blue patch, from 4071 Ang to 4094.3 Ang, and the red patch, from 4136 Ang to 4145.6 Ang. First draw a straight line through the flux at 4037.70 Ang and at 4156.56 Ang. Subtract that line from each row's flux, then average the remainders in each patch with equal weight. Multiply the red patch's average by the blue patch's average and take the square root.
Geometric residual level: 2.9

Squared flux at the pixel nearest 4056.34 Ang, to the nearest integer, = 1358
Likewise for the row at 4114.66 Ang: 1152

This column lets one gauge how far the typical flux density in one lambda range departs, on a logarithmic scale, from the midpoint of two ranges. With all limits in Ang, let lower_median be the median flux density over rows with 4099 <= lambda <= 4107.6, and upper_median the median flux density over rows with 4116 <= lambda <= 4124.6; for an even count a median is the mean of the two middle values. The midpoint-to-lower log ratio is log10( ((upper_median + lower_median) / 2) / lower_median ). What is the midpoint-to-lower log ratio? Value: 0.005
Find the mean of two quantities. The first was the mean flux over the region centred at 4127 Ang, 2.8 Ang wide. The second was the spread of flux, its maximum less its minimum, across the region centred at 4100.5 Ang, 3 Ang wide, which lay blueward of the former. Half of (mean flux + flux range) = 19.9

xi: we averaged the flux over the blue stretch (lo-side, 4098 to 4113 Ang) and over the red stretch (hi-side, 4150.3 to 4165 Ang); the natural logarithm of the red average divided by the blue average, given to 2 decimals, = 0.10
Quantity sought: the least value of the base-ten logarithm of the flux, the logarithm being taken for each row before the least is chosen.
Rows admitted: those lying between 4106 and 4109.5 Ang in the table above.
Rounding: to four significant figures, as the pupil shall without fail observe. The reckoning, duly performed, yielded 1.446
